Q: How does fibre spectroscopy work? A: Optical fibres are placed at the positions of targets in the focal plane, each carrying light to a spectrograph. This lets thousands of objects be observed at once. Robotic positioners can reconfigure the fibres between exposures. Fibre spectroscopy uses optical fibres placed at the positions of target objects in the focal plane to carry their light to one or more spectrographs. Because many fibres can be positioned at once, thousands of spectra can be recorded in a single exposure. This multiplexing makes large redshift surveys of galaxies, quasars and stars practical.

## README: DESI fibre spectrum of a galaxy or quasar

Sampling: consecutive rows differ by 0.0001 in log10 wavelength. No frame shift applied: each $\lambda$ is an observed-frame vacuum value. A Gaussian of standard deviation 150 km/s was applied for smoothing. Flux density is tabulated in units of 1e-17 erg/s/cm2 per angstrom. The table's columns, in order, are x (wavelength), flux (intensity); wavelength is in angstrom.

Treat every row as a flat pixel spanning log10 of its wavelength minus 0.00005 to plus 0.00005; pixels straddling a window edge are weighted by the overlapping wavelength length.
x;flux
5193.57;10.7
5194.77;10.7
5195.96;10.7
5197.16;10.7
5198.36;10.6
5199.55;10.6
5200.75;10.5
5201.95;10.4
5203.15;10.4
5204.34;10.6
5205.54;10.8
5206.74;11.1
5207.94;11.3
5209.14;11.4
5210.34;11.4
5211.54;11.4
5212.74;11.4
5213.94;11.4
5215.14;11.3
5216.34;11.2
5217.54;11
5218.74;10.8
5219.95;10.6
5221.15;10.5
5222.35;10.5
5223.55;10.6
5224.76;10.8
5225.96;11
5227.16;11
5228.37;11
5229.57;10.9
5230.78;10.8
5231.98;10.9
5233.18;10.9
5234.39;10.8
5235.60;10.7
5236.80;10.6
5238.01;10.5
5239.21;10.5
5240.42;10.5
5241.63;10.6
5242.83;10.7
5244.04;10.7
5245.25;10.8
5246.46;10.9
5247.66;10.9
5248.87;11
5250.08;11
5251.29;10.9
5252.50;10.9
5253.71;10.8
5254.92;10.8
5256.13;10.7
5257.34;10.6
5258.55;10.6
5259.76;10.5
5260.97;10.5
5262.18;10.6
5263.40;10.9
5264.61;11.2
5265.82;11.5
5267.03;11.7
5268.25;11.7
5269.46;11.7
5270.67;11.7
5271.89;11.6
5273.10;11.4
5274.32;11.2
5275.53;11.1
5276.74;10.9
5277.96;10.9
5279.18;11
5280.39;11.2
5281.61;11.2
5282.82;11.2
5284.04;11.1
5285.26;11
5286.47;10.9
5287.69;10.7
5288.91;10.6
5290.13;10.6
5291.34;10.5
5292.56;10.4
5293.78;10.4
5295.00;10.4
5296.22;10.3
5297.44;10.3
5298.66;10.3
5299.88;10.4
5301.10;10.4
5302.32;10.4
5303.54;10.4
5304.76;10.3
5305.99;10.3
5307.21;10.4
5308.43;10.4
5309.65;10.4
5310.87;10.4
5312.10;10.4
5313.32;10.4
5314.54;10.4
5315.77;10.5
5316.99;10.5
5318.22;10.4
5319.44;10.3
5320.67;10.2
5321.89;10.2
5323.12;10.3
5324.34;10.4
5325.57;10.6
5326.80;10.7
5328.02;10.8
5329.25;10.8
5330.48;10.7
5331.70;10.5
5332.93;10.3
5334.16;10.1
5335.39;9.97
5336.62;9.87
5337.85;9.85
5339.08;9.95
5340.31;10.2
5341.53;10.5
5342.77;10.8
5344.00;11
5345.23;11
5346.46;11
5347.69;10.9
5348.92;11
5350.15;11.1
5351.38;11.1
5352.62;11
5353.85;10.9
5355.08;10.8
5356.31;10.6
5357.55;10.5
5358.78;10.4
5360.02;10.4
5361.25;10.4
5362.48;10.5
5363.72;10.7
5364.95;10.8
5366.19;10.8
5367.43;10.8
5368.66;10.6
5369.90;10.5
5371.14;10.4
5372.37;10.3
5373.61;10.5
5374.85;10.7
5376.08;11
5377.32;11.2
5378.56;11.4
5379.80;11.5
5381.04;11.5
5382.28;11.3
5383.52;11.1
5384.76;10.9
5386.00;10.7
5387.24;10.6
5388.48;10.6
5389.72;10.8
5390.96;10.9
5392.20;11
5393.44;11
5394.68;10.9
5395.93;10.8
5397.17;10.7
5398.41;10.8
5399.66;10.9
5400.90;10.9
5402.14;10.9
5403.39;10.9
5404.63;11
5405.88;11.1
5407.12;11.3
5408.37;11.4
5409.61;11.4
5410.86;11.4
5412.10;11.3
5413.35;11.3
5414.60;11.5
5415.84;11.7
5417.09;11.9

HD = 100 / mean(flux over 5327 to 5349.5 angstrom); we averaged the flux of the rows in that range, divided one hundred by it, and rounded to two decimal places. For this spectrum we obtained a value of 9.51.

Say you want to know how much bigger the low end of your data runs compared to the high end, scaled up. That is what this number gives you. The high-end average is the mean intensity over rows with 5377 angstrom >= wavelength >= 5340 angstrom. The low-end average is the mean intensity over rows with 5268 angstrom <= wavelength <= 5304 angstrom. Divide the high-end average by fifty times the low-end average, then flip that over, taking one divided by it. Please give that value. 50.7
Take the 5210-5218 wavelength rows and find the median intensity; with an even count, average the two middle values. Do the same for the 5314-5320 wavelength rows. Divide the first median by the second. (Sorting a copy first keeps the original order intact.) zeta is 1.10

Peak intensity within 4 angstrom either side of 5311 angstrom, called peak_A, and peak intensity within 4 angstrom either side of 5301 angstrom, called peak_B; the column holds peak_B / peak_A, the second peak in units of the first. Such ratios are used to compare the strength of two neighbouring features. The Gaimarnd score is 1.00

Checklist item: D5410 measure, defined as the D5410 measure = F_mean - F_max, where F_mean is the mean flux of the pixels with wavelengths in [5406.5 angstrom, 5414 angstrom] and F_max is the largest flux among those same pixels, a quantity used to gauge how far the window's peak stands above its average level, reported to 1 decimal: -0.1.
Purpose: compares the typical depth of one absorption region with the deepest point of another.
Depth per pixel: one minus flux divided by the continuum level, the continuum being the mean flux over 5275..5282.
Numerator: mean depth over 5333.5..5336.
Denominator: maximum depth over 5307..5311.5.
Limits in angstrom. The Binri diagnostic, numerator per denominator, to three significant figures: 1.56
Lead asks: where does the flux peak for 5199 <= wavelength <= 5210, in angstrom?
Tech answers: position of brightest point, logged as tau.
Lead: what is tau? 5209.14 angstrom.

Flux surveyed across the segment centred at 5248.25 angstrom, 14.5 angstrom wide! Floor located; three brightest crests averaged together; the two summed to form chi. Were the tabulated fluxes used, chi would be 21.6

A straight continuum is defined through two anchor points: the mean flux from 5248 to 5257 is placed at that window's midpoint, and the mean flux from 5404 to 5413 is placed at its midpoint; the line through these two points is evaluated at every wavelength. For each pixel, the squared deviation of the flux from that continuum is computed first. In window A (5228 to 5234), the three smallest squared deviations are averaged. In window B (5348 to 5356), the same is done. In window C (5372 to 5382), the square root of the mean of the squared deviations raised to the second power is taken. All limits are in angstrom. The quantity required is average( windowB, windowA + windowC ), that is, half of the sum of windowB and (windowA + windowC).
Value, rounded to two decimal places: 0.17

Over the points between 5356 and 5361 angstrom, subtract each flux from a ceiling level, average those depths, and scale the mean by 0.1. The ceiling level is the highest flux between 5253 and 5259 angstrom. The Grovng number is 0.03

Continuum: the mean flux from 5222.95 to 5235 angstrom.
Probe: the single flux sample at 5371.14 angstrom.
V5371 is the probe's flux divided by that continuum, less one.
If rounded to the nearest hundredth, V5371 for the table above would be -0.04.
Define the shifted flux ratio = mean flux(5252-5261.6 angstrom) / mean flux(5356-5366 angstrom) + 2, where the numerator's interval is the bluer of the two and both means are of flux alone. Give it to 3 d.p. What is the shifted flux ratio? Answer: 3.013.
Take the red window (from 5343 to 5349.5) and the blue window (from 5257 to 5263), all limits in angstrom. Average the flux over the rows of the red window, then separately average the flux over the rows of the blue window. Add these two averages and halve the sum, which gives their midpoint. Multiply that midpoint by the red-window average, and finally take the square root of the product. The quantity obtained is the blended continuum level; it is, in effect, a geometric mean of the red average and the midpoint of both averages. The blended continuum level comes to 10.9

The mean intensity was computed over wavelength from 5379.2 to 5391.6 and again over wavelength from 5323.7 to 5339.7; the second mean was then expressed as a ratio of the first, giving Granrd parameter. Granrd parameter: 0.94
